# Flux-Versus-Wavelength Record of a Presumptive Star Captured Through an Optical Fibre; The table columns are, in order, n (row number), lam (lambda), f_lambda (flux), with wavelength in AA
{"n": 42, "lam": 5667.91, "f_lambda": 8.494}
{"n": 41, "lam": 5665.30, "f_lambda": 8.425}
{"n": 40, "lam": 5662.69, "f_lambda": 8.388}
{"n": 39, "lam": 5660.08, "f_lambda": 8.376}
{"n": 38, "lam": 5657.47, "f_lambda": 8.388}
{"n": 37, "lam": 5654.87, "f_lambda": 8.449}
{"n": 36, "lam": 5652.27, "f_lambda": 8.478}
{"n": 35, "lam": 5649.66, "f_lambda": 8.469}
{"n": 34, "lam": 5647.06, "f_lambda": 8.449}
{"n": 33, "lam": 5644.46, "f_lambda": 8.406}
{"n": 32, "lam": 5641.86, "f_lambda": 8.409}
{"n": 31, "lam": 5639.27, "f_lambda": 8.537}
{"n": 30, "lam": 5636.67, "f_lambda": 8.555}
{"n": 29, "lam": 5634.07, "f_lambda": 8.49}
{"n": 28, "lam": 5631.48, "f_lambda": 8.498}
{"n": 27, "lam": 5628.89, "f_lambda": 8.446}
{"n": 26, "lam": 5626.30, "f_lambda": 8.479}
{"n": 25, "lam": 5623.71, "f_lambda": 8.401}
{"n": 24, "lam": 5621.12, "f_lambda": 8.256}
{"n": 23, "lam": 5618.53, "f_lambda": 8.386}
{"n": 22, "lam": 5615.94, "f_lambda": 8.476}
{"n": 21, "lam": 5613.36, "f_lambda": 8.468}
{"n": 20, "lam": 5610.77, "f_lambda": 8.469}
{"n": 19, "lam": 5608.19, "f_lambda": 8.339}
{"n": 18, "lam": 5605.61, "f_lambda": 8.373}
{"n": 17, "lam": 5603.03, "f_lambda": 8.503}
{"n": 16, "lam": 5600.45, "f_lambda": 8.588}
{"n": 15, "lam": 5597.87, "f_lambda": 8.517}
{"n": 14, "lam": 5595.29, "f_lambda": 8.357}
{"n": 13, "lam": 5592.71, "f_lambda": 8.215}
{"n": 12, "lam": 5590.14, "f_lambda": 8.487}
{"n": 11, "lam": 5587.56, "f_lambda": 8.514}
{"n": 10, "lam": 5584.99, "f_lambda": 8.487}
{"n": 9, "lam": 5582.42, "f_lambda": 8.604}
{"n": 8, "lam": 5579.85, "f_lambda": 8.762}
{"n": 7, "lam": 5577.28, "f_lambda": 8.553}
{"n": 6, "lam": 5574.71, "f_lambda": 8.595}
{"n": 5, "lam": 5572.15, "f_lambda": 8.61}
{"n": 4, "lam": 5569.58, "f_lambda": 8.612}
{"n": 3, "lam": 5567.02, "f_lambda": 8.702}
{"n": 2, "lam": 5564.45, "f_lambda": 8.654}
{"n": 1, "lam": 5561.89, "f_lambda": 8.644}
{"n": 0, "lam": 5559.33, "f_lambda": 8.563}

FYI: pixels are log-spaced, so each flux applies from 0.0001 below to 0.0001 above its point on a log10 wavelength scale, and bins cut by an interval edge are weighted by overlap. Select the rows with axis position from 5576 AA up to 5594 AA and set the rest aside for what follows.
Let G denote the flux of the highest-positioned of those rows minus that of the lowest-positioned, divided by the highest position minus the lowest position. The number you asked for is -0.022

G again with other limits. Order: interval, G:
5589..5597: -0.025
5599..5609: -0.032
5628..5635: 0.008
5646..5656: 0.000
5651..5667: -0.004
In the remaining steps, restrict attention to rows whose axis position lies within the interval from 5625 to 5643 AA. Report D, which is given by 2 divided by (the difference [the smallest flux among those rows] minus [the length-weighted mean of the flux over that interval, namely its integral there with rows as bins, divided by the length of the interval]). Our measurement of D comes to -24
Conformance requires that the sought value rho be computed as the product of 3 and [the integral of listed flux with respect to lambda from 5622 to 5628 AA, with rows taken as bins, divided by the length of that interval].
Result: 25.3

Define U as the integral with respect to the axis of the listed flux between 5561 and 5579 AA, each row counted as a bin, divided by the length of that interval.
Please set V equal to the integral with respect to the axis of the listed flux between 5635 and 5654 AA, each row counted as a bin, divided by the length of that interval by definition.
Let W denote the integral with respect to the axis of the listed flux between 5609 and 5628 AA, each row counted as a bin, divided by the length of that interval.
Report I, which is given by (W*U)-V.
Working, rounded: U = 8.63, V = 8.47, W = 8.42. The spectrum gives 64.1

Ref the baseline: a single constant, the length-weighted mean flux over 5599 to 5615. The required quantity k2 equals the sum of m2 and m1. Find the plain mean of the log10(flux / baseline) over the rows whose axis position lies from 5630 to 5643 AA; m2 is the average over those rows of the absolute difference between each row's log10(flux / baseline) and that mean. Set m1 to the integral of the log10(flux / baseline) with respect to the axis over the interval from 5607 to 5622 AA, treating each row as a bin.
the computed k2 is -0.042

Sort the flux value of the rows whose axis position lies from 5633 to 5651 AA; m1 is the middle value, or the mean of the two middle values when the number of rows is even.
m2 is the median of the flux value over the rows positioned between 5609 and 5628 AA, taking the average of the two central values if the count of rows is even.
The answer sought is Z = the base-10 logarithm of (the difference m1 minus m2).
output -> -3.00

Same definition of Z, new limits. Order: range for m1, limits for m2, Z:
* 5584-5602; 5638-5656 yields -1.42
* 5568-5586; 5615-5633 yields -0.80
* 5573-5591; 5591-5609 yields -0.74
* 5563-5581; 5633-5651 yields -0.84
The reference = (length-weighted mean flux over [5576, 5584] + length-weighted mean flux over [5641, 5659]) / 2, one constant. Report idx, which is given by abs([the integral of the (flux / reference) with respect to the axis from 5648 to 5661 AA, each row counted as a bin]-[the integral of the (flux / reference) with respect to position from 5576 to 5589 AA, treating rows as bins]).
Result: 0.23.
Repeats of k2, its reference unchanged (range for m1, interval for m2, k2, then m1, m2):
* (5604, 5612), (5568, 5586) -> -0.023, -0.026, 0.0025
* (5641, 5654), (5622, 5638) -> -0.009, -0.011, 0.0019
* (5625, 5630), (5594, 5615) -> 0.004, 0.001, 0.0037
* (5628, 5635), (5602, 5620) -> 0.010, 0.007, 0.0029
